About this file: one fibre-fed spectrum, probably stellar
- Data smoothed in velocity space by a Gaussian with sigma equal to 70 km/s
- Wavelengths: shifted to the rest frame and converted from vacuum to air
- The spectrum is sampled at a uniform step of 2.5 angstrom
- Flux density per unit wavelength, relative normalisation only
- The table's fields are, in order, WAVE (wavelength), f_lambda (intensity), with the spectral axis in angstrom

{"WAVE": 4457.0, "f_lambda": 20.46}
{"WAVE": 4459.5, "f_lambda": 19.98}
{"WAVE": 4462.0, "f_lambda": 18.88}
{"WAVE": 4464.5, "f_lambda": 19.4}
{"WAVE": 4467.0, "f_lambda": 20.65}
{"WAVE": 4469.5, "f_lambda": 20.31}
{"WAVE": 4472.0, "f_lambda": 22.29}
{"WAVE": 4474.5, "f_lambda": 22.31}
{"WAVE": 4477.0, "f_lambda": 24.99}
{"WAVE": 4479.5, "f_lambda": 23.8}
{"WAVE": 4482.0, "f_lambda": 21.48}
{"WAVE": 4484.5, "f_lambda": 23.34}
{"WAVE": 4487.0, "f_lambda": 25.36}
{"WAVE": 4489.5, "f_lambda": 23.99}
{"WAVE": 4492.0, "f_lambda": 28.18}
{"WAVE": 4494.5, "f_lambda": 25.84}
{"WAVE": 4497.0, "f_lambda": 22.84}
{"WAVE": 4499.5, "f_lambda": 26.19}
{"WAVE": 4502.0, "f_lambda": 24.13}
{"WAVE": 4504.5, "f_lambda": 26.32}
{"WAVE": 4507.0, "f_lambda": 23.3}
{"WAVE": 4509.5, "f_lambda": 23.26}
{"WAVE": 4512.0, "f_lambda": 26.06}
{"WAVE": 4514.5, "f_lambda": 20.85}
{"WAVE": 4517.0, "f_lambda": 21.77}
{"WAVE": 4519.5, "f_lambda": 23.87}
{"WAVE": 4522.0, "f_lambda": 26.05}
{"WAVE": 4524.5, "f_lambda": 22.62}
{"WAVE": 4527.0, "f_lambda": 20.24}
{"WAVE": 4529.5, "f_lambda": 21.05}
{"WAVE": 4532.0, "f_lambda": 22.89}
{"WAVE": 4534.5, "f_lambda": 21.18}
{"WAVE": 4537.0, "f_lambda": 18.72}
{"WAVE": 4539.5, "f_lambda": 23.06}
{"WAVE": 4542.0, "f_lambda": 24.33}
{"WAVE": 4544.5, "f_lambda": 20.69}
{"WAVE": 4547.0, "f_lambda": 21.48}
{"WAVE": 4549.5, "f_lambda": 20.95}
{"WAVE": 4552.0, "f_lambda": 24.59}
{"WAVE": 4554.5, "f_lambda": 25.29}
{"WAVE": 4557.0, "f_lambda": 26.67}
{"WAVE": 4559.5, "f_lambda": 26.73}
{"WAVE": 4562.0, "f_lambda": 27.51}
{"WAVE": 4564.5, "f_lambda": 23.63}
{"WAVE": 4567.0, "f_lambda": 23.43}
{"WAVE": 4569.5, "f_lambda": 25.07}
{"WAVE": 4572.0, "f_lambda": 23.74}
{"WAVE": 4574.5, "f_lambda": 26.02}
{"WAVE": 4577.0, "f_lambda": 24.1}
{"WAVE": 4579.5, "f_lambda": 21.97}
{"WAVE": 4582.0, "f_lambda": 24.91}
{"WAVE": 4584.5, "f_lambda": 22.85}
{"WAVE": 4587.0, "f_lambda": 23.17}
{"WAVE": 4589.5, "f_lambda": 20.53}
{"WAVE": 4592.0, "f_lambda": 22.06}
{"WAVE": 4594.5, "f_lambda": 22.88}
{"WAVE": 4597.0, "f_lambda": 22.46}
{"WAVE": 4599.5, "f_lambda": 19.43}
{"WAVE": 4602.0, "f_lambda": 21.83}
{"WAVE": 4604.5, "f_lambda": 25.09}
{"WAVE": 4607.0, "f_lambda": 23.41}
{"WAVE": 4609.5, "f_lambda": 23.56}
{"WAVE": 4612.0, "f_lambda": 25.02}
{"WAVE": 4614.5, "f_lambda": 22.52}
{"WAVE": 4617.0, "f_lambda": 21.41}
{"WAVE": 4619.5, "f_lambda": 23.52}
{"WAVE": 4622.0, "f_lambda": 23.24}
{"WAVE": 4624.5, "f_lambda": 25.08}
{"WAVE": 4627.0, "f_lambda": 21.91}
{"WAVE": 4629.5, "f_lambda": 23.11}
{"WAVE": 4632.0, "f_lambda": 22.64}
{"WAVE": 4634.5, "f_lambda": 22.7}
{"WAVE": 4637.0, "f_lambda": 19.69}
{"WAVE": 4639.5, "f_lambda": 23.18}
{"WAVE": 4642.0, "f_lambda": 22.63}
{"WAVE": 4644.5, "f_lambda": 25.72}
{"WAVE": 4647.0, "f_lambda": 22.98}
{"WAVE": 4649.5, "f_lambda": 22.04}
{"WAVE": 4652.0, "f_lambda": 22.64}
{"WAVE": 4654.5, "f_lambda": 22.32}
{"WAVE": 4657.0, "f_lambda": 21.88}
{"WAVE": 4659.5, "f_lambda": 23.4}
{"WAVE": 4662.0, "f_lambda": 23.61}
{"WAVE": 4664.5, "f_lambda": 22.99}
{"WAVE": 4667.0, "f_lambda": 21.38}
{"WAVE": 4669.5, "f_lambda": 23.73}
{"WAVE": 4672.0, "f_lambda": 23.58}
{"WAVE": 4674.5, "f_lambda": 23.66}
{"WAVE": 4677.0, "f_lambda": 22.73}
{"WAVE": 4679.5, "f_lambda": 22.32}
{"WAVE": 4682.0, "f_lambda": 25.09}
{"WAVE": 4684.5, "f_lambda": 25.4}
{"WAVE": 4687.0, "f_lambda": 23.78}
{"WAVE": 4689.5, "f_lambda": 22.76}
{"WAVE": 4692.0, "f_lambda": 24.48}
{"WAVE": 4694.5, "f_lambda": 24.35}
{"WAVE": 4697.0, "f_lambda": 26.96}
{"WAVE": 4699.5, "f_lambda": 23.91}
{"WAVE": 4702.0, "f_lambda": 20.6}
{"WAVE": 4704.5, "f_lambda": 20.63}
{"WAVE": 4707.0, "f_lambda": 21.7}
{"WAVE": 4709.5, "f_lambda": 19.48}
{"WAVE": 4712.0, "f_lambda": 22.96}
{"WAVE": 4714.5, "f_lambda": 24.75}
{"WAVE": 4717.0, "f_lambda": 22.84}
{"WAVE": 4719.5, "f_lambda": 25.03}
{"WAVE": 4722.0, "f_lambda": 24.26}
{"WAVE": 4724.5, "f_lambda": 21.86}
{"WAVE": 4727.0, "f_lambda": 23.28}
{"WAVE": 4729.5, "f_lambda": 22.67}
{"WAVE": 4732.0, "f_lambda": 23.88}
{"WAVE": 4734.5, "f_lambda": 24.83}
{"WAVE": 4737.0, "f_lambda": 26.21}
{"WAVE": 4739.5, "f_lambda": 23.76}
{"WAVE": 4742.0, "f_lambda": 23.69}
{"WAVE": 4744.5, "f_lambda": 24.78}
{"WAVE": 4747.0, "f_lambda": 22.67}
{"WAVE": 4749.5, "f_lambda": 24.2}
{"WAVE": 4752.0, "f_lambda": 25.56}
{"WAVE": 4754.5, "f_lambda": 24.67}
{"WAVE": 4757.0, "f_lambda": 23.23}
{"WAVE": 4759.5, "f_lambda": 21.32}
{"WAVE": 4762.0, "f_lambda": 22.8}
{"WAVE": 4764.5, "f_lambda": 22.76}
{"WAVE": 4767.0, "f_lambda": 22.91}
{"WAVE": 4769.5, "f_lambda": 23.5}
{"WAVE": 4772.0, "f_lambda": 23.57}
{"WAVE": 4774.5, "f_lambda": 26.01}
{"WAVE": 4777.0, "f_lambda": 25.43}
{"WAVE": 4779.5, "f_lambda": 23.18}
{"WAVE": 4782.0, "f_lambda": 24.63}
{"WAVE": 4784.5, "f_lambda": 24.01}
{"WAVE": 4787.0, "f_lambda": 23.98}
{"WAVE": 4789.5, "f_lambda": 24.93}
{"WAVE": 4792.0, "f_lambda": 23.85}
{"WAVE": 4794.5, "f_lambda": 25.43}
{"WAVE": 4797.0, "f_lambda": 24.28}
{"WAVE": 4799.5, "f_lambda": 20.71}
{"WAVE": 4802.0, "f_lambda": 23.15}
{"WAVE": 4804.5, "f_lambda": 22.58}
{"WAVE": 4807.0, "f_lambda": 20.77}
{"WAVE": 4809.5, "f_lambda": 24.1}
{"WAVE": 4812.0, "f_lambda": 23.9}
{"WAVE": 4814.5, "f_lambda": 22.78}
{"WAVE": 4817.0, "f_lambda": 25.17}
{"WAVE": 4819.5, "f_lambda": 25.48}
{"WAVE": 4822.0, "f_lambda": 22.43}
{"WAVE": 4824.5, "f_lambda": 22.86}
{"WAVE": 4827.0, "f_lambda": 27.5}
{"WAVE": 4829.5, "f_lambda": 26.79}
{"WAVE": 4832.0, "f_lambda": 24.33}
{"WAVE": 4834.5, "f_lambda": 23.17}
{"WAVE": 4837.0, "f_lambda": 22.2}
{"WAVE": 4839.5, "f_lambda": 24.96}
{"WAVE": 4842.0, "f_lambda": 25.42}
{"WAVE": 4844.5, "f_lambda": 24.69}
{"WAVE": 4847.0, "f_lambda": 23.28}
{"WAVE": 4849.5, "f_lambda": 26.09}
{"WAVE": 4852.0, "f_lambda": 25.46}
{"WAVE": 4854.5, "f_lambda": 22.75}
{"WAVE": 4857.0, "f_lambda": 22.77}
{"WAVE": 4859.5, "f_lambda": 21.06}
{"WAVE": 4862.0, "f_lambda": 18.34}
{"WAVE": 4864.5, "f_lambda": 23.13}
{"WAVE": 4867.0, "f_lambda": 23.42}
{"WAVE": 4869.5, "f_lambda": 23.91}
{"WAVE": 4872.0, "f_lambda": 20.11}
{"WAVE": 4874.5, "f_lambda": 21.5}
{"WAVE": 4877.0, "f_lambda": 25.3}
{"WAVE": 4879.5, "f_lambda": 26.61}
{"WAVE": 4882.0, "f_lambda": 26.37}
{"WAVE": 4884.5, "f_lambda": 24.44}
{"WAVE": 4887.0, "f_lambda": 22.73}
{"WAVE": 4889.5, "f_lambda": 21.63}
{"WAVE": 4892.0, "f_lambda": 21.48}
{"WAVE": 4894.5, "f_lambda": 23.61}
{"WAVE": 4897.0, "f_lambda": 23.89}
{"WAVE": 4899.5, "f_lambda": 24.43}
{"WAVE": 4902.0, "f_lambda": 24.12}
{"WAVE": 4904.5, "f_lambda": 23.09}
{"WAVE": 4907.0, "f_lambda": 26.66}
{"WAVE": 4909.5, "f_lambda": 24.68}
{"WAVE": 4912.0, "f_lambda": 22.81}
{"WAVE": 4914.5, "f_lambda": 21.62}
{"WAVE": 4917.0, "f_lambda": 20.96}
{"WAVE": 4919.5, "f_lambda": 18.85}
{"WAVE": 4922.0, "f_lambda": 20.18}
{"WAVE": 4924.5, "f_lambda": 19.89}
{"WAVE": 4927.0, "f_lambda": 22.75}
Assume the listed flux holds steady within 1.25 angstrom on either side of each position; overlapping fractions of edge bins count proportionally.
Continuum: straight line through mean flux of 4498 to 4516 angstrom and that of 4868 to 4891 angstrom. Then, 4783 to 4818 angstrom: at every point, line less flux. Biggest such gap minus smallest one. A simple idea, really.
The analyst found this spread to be 4.7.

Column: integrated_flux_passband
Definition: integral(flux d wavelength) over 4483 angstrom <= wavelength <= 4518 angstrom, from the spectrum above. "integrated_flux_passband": 854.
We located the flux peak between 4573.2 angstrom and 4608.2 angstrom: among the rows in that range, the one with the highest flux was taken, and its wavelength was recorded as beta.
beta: 4574.5 angstrom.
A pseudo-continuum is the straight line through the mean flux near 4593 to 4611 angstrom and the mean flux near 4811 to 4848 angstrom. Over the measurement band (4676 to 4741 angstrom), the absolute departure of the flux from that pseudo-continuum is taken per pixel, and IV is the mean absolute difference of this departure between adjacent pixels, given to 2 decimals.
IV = 1.21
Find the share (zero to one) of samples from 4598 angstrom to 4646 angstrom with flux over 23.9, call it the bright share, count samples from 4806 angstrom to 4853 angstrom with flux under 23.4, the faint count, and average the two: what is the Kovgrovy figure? 3.6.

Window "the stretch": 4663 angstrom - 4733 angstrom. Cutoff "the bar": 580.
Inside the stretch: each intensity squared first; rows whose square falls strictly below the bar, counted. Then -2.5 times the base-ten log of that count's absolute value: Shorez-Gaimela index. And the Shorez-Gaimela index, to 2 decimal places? -3.25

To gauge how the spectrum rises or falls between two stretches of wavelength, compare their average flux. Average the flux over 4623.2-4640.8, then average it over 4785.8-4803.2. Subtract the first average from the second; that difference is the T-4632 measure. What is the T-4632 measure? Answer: 1.1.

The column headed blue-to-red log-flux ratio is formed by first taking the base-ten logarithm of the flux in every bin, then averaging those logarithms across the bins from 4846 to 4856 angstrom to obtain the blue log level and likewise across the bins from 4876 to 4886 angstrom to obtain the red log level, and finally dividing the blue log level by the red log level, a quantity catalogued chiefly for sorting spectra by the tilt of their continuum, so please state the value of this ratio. 0.98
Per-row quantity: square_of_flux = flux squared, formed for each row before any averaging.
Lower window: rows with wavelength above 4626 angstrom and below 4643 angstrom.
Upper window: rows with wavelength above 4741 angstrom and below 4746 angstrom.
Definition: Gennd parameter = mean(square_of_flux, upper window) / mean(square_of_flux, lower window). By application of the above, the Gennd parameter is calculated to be 1.18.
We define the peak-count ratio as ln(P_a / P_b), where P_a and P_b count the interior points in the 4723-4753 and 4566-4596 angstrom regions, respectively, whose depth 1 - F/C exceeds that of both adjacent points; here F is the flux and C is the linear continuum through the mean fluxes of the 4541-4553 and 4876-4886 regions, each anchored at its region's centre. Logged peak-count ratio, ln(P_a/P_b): -0.3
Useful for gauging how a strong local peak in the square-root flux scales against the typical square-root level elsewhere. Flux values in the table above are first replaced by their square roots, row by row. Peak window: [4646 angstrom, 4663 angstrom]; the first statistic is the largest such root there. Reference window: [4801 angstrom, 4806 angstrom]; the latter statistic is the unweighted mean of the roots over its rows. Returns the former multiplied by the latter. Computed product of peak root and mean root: 23.2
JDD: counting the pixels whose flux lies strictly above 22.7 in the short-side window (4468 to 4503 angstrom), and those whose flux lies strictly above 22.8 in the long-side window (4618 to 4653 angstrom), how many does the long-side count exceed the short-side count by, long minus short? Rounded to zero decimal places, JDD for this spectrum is -3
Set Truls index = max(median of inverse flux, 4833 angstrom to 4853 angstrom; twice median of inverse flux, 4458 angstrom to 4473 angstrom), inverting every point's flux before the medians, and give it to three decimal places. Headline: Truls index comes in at 0.099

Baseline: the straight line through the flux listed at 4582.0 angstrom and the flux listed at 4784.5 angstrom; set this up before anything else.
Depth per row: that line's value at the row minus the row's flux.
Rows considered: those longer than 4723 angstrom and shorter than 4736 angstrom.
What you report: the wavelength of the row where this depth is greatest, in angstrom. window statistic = 4724.5 angstrom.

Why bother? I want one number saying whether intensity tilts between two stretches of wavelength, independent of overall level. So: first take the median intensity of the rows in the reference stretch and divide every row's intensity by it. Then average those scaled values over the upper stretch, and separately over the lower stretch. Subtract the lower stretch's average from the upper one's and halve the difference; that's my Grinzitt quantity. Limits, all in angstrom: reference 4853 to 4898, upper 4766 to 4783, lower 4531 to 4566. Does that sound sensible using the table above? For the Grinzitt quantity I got 0.017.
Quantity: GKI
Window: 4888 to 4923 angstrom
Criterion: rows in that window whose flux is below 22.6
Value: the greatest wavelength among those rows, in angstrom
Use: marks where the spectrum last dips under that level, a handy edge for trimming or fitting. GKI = 4922.0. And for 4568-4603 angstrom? 4602.0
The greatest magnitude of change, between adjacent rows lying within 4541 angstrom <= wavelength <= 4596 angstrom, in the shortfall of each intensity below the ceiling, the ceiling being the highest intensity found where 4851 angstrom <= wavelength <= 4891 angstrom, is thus 3.9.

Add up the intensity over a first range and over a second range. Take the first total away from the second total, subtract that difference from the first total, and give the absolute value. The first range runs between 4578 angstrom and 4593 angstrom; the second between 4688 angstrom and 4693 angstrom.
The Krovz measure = 224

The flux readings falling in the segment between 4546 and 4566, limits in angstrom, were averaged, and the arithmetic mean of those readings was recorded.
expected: 24.6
